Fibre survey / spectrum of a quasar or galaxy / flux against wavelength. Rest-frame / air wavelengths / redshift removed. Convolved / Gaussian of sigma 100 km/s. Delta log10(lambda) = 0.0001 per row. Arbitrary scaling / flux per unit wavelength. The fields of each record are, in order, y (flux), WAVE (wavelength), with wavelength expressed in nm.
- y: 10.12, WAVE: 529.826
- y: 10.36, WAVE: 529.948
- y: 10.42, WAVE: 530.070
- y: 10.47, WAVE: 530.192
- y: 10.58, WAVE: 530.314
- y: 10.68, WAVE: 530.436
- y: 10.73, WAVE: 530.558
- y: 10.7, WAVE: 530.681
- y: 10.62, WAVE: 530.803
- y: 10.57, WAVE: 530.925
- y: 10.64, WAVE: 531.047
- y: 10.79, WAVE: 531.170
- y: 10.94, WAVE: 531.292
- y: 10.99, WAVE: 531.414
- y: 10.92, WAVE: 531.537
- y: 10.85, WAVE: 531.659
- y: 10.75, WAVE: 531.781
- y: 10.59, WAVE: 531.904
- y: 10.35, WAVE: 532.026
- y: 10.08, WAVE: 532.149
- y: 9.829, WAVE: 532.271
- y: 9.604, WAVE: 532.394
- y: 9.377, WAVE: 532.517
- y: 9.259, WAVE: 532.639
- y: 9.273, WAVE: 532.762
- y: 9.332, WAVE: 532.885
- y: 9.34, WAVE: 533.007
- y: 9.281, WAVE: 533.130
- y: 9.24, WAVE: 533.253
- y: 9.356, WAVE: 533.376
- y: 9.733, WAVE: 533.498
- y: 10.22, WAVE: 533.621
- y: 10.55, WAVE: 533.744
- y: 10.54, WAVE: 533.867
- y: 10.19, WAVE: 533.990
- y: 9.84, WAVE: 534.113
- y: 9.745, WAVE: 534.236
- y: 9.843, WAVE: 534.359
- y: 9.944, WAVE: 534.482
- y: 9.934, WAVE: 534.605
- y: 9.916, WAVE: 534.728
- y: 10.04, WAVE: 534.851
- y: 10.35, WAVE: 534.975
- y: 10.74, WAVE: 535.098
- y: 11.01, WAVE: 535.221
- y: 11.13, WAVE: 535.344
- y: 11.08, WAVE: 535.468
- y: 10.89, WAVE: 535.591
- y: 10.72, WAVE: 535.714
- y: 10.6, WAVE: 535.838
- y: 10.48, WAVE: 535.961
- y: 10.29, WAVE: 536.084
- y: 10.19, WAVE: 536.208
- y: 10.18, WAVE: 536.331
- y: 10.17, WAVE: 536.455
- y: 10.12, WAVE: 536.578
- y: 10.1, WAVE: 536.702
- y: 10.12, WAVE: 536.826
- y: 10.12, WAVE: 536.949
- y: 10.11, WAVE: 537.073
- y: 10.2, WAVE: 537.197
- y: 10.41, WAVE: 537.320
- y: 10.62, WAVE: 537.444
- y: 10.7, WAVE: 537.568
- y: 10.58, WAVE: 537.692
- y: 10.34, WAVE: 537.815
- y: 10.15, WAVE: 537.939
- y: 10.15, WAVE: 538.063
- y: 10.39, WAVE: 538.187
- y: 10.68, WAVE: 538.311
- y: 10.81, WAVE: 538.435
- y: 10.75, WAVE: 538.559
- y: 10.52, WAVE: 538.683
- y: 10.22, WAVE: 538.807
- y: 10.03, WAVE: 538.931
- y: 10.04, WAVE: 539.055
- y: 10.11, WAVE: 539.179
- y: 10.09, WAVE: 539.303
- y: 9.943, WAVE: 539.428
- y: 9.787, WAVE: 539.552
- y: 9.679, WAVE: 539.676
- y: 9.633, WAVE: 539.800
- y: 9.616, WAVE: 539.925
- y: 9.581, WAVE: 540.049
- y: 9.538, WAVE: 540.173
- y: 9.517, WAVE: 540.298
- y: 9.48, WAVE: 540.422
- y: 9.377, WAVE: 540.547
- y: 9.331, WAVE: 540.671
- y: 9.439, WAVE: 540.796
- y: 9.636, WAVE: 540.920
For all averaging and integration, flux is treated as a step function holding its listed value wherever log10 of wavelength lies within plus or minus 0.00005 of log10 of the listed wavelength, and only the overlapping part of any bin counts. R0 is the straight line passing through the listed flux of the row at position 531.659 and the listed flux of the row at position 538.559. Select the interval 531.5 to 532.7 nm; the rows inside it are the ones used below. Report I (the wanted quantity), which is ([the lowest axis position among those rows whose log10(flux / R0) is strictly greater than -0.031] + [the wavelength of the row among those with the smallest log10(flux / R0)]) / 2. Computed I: 532.09 nm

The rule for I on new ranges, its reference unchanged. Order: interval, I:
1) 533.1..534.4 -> 533.44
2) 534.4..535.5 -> 534.85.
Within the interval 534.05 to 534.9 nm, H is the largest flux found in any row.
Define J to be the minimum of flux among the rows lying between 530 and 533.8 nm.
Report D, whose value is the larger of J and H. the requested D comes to 10.0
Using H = 10.04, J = 9.24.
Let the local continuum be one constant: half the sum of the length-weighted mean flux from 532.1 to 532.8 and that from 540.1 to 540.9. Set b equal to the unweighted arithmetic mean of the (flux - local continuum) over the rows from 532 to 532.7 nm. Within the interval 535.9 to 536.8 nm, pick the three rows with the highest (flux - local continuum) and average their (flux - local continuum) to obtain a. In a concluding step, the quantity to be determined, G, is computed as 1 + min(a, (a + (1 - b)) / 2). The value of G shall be 1.79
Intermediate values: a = 0.80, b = 0.23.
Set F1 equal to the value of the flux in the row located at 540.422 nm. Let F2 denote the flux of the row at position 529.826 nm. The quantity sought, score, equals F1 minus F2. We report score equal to -0.64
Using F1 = 9.48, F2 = 10.12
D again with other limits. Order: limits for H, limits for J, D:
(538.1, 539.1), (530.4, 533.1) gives 10.8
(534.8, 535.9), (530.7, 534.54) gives 11.1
